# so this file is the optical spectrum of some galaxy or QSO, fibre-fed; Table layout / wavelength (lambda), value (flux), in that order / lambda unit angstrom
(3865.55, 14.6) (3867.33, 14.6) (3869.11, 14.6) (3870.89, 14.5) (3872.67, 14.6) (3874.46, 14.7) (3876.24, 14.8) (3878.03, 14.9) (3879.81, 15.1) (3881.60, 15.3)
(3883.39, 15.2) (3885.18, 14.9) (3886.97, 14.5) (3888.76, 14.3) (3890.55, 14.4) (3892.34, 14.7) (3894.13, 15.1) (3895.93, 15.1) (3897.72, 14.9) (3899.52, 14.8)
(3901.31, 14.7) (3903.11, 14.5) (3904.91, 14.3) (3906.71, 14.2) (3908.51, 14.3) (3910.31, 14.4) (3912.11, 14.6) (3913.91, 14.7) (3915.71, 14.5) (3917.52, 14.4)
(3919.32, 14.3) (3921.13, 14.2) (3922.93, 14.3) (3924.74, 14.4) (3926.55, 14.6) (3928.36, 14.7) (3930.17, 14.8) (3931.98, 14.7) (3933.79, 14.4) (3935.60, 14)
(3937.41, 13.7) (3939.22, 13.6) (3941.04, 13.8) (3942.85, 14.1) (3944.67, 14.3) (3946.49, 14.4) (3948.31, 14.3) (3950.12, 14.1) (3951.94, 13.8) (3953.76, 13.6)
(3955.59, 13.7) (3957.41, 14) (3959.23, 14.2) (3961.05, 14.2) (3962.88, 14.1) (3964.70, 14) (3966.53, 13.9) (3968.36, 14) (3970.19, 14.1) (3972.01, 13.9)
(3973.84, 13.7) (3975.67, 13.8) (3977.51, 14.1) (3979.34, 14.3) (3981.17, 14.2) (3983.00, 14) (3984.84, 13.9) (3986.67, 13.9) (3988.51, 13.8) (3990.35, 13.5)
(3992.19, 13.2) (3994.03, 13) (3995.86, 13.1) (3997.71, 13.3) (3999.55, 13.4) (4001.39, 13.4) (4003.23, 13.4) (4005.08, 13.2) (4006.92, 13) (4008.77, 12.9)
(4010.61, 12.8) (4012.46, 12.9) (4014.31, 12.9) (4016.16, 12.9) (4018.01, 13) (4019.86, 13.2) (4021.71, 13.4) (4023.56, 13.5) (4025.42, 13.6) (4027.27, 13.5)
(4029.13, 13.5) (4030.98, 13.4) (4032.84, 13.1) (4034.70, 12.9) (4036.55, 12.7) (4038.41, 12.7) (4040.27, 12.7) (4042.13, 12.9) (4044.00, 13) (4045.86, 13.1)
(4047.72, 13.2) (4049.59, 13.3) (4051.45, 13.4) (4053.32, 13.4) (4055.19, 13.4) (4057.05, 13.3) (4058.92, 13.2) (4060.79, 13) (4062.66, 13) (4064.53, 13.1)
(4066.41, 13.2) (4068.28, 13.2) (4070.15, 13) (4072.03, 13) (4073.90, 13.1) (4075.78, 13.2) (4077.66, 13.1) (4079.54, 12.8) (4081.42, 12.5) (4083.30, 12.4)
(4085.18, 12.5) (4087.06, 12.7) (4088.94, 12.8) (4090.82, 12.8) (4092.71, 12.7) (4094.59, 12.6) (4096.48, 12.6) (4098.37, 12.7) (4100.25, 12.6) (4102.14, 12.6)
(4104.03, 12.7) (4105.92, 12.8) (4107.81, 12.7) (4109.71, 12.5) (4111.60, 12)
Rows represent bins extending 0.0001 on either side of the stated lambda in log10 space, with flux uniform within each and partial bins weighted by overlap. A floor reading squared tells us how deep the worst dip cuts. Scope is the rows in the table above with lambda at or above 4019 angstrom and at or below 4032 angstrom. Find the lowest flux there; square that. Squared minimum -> 174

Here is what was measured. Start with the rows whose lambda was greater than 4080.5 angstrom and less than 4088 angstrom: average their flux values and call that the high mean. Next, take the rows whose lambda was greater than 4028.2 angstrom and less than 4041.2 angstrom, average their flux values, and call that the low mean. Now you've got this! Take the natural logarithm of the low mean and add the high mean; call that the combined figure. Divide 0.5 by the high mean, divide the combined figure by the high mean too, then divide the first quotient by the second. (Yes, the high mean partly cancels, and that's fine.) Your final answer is 0.0331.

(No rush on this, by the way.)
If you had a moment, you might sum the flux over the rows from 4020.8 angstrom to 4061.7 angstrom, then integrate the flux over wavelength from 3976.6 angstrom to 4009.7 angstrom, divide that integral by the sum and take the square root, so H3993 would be 1.24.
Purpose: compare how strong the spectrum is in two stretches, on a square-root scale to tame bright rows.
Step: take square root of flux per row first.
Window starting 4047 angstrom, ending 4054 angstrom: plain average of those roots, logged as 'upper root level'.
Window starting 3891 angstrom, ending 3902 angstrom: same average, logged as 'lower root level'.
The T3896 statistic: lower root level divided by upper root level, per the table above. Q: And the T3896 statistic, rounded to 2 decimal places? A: 1.06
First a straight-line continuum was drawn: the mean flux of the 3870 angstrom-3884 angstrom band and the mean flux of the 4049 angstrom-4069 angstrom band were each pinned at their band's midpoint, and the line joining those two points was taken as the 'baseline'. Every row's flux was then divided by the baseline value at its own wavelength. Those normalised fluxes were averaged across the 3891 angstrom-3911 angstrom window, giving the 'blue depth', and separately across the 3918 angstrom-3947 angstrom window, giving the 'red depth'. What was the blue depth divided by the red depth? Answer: 1.01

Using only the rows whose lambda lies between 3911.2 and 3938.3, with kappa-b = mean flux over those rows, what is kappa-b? 14.4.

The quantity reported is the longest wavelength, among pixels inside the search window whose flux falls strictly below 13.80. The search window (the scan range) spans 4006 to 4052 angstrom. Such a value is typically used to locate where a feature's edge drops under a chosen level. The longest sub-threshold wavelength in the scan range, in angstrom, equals 4051.45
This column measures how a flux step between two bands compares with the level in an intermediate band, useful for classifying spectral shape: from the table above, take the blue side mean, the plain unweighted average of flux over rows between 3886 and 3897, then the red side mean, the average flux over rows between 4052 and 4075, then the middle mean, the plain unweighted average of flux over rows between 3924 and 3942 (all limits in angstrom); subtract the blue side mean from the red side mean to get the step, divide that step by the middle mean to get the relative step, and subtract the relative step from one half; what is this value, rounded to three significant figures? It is 0.607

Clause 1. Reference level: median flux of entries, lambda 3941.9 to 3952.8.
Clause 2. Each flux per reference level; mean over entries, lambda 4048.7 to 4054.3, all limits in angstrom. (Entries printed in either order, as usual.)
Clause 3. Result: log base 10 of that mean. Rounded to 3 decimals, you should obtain -0.026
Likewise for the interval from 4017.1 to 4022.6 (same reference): -0.032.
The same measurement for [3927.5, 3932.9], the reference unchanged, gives 0.016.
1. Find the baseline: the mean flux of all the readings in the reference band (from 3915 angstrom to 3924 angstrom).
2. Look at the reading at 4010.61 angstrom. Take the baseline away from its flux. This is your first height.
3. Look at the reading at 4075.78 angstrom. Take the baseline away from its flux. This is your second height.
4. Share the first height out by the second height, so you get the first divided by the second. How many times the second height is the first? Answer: 1.4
